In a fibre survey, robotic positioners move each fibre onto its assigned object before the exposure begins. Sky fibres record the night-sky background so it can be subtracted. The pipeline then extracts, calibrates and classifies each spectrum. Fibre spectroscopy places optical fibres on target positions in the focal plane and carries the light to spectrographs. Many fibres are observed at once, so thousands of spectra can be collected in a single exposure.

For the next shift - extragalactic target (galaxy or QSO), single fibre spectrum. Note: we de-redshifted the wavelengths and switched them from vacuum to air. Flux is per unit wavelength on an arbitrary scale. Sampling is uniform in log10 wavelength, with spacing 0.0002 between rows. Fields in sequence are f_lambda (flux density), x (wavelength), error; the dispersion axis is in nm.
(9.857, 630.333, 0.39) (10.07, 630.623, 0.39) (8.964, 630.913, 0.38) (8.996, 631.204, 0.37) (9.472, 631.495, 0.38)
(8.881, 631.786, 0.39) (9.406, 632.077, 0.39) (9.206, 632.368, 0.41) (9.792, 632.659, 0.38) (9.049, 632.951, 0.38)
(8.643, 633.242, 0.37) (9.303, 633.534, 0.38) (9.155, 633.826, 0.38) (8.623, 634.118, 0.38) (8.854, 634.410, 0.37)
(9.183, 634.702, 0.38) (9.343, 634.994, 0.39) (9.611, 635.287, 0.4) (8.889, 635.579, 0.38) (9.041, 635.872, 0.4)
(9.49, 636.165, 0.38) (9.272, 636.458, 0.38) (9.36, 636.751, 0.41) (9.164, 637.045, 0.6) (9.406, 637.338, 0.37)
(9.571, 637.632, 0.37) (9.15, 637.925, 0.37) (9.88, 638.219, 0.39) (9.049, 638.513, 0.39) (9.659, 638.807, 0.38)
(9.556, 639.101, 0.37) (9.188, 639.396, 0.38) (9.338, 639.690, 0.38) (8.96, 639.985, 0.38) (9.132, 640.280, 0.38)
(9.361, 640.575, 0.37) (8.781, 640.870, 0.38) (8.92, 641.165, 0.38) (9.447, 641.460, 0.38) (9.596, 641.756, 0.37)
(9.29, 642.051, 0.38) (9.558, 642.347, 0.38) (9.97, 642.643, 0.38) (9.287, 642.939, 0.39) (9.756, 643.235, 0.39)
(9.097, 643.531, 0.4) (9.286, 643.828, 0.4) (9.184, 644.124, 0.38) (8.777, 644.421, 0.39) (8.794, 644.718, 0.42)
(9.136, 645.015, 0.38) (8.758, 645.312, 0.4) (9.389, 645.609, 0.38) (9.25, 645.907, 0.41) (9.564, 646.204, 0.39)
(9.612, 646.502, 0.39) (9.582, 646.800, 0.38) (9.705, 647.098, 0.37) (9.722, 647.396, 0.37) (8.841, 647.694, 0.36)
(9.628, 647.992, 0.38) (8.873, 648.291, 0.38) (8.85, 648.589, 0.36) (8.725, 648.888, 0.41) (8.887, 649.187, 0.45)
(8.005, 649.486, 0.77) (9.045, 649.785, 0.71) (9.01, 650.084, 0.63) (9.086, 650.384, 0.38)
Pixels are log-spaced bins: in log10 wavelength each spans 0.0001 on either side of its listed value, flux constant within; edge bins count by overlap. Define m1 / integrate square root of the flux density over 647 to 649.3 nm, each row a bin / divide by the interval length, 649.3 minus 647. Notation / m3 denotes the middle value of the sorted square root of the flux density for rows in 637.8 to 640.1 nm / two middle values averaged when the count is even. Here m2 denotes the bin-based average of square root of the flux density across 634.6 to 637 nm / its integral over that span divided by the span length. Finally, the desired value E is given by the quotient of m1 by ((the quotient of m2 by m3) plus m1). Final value 0.751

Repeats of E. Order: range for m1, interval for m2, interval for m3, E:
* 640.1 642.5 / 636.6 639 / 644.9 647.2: 0.753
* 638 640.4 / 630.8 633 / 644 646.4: 0.753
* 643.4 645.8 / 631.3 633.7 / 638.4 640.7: 0.751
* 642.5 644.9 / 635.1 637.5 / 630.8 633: 0.751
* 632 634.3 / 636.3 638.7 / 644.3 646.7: 0.750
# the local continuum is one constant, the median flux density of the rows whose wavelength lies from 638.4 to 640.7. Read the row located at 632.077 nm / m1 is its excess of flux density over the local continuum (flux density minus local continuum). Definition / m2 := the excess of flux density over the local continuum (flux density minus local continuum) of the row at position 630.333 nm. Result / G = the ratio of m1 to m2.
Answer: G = 0.2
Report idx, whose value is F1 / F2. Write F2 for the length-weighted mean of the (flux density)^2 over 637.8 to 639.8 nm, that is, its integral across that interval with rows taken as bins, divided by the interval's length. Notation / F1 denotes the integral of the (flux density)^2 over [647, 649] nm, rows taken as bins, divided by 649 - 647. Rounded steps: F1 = 85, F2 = 88.6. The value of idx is 0.96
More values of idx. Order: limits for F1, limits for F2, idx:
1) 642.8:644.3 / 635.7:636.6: 1.01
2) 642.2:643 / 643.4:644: 1.10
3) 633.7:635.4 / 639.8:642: 0.99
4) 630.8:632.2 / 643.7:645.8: 1.02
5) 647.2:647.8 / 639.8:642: 1.04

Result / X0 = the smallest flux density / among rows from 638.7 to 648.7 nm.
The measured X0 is 8.758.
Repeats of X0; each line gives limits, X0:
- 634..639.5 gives 8.623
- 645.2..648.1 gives 8.758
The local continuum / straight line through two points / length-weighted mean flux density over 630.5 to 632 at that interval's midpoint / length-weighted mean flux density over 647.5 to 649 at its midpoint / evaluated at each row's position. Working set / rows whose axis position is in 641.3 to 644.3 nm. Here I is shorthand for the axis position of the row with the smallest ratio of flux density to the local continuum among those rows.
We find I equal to 643.531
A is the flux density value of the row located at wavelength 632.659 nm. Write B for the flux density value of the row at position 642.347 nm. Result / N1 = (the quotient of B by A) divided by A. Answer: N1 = 0.100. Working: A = 9.792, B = 9.558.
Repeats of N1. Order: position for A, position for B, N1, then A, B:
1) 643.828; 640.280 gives 0.106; 9.286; 9.132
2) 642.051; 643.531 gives 0.105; 9.29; 9.097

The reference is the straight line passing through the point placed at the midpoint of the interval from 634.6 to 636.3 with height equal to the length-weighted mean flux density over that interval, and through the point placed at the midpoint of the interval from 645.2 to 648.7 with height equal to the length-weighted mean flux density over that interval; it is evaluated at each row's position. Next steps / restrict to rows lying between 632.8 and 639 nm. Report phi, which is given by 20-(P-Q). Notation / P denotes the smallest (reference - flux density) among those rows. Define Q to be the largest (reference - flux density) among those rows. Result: 21.2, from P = -0.60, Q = 0.6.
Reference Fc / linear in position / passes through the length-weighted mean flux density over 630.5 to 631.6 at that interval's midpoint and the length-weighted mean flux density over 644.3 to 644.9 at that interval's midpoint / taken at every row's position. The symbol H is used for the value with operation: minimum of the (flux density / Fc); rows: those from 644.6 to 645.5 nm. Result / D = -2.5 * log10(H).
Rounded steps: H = 1.00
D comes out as 0.00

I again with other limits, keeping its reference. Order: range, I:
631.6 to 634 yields 633.242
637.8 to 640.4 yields 639.985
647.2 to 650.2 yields 649.486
